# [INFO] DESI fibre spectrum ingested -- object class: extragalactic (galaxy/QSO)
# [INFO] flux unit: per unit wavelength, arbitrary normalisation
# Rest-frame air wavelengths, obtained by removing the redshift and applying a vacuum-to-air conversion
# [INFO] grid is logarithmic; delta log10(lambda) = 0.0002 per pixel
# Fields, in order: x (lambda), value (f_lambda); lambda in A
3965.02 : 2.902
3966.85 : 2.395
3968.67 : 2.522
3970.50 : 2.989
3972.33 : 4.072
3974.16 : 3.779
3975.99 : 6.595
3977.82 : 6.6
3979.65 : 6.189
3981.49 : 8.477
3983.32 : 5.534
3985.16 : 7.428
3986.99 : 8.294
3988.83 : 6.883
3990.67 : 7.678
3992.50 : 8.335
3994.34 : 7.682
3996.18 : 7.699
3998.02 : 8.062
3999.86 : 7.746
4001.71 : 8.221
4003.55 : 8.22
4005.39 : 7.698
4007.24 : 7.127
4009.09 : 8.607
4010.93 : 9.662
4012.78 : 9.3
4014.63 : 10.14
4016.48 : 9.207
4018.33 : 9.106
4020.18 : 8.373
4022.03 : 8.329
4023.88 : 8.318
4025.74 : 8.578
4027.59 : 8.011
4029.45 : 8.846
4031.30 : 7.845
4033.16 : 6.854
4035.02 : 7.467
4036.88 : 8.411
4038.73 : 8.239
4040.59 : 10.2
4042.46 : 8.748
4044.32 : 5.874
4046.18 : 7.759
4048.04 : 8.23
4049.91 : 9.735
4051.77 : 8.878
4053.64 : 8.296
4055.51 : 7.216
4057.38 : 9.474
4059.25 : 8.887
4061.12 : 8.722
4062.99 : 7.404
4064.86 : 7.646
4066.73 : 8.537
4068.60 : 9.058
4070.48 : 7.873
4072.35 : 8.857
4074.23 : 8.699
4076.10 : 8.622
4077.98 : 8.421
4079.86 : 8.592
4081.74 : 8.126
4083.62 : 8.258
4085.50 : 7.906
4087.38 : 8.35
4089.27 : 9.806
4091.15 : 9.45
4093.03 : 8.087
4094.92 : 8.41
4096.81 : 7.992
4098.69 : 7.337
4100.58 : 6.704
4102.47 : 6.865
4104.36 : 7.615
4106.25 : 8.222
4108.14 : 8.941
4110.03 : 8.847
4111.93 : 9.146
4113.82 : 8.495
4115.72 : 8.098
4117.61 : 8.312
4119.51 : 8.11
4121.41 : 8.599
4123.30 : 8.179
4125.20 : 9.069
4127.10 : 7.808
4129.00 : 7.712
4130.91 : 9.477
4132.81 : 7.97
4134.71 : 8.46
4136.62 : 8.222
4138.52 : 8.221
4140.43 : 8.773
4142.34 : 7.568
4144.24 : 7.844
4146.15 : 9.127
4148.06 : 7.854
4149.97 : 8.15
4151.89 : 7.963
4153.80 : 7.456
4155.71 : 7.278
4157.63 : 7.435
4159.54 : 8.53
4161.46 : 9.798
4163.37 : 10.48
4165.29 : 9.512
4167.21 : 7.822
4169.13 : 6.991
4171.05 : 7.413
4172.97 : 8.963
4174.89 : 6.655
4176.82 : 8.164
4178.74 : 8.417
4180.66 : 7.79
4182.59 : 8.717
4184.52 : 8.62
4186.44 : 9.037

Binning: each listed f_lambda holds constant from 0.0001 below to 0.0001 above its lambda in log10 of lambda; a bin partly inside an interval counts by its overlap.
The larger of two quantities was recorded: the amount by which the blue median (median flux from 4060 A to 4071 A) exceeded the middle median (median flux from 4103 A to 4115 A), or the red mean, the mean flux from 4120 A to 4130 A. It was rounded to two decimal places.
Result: 8.27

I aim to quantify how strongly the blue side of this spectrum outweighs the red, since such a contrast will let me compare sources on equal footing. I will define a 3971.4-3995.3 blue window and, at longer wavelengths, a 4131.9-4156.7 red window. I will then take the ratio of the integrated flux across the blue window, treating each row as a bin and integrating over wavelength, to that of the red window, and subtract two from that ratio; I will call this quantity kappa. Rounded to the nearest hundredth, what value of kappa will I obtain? -1.20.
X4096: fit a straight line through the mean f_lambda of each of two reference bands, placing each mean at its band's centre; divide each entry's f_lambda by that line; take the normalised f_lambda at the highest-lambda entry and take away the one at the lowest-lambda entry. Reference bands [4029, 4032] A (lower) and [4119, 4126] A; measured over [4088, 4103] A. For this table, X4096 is -0.35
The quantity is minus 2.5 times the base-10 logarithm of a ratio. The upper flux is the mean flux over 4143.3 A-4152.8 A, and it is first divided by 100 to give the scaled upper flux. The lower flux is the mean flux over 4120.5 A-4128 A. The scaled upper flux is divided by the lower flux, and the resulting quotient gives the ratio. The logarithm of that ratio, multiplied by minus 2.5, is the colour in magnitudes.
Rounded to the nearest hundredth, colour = 5.03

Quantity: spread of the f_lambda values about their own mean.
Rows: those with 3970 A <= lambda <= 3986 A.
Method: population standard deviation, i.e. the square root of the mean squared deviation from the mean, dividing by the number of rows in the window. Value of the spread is 1.7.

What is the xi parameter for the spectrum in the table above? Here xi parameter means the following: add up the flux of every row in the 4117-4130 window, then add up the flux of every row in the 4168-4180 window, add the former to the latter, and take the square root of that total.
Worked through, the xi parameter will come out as 10.2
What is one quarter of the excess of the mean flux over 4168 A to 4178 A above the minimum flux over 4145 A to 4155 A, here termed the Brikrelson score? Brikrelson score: 0.05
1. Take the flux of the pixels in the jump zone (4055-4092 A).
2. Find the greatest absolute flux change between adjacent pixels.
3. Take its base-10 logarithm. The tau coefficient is 0.35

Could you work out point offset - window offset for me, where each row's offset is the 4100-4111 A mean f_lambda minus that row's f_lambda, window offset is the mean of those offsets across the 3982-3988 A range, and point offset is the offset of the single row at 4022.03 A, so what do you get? -1.2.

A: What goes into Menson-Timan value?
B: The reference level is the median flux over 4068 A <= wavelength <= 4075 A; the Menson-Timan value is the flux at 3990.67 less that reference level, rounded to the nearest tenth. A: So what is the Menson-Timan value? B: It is -1.1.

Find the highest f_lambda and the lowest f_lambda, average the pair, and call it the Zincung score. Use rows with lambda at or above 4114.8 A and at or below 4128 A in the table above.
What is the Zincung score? 8.44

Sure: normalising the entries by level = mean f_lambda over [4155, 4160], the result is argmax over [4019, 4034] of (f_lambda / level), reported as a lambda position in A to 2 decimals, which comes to 4029.45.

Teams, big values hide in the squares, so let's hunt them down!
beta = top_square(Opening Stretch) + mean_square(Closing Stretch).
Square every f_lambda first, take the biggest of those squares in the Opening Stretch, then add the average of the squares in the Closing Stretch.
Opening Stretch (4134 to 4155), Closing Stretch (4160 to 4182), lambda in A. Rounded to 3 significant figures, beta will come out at 155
